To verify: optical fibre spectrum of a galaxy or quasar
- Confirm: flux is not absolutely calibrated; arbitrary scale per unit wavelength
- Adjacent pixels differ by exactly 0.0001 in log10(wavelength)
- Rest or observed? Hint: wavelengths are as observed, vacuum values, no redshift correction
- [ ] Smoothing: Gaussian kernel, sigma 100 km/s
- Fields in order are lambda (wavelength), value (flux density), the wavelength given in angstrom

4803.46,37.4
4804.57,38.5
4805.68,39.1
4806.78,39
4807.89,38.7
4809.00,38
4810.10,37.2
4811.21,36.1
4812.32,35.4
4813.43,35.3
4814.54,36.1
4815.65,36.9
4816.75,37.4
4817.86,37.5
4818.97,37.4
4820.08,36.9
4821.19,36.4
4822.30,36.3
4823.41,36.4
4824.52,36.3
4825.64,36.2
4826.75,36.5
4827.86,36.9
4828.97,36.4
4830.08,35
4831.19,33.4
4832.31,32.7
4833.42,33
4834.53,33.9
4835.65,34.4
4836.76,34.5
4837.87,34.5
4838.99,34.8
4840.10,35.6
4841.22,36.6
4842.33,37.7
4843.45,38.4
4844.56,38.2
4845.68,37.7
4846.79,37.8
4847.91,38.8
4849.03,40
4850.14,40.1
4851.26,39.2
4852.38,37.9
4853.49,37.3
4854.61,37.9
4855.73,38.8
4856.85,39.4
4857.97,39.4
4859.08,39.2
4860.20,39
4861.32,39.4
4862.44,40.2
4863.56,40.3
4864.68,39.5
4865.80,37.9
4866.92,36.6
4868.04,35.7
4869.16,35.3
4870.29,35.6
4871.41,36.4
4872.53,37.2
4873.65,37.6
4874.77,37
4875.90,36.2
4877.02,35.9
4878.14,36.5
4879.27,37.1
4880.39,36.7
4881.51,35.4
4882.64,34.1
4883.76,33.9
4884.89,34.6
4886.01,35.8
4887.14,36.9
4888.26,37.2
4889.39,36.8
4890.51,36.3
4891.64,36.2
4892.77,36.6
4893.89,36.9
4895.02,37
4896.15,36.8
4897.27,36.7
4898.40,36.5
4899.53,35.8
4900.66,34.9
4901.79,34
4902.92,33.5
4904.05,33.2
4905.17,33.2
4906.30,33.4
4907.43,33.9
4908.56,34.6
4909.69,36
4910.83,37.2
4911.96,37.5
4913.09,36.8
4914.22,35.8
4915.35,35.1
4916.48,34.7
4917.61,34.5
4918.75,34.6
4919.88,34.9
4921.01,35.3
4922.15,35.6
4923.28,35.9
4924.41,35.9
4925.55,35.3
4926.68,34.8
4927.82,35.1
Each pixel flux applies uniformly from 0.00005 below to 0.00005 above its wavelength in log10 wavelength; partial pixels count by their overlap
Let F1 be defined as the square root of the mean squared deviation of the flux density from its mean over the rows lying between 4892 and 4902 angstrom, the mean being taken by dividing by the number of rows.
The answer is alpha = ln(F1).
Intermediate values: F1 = 1.0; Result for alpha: -0.02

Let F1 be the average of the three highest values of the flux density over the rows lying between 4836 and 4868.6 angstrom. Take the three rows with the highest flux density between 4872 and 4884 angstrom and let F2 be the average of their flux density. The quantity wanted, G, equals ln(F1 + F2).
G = 4.35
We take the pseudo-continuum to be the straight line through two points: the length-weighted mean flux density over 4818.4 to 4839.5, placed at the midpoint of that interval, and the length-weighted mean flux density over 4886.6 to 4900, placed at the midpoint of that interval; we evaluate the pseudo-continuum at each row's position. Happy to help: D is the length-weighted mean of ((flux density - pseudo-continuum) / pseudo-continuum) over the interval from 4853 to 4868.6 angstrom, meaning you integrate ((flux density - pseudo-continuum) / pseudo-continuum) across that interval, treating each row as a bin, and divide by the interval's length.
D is 0.07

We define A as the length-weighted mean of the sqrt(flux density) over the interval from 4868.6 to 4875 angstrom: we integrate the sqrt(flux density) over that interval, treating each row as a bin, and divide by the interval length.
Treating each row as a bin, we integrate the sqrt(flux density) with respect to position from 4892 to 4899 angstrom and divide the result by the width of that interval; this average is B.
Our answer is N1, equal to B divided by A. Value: 1.00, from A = 6.04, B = 6.06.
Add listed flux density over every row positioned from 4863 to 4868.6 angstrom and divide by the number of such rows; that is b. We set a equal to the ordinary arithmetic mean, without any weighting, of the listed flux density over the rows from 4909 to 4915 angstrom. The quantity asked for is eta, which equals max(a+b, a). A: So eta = 74.7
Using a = 36.7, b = 38.0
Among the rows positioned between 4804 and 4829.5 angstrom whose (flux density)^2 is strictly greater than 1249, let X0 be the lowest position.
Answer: 4804.57 angstrom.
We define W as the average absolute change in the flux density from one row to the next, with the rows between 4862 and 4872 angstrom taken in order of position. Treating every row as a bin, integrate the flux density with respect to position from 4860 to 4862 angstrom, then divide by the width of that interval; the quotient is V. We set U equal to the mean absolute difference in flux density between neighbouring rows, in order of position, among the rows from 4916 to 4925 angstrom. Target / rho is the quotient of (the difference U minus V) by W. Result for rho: -50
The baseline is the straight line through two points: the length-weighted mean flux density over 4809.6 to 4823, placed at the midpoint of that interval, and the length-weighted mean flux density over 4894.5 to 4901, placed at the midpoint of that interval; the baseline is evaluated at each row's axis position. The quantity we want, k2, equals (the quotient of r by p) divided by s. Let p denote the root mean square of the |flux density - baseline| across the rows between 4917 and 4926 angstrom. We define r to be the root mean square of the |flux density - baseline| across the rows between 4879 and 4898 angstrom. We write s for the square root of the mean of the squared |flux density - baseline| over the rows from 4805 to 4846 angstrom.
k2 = 0.58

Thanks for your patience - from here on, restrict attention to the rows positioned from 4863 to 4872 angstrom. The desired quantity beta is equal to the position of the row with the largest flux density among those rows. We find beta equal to 4863.56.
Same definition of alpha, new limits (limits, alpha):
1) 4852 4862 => -0.29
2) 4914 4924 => -0.70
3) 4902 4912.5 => 0.49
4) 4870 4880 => -0.48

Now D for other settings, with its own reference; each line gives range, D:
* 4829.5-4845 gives -0.01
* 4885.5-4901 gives 0.00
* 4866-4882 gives 0.00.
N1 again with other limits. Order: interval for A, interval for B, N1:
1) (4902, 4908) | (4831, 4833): 0.99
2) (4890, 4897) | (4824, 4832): 0.99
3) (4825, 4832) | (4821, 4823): 1.01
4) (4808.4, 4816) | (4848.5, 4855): 1.03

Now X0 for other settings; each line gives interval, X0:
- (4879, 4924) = 4879.27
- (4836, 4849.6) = 4840.10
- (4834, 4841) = 4840.10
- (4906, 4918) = 4909.69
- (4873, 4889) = 4873.65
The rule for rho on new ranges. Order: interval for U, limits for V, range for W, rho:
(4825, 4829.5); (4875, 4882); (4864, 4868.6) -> -28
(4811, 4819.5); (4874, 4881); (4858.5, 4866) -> -56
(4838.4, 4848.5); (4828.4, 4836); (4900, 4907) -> -88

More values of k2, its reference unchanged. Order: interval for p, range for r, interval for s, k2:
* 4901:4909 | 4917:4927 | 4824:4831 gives 0.66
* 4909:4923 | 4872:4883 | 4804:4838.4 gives 0.51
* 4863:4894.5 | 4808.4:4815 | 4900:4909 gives 0.29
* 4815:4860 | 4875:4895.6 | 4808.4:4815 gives 0.53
